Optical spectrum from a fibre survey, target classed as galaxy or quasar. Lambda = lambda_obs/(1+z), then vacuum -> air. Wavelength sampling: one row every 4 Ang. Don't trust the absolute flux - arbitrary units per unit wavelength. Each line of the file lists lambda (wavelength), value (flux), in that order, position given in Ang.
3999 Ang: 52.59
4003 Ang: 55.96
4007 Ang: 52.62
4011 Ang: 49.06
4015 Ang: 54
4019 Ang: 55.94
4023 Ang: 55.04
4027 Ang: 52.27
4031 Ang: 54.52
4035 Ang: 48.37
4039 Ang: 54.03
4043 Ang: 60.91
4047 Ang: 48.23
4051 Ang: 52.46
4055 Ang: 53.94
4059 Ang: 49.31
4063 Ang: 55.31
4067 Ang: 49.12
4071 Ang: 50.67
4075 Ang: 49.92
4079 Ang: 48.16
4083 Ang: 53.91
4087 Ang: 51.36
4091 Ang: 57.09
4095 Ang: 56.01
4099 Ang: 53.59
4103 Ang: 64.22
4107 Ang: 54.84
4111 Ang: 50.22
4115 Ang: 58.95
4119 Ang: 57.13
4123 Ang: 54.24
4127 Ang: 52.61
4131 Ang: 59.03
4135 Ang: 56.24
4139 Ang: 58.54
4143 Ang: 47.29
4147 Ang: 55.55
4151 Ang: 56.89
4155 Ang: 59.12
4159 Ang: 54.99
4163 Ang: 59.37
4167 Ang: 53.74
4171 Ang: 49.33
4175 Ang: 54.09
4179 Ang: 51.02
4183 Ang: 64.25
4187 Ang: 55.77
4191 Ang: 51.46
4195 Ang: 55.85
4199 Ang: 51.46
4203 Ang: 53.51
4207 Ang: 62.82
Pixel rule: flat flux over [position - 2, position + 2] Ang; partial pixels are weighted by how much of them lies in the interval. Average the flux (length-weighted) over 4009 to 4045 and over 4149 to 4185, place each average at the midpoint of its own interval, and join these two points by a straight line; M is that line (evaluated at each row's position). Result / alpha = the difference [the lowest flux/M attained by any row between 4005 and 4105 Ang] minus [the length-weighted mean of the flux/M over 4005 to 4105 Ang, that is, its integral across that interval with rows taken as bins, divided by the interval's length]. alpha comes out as -0.099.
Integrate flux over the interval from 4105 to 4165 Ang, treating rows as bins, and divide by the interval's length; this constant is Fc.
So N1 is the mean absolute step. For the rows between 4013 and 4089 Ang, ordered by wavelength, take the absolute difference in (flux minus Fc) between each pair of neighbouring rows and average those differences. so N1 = 4.1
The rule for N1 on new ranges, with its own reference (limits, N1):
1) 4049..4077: 3.4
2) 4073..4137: 4.5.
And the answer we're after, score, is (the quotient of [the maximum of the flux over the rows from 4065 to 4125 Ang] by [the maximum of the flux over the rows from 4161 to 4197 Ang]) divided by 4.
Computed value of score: 0.250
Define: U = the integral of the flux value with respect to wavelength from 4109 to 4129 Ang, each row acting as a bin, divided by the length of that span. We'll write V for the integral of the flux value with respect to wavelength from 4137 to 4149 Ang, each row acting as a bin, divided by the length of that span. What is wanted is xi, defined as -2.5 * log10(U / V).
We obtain -0.02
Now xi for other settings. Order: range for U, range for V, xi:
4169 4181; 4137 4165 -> 0.09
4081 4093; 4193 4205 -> -0.01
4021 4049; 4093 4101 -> 0.03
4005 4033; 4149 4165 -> 0.08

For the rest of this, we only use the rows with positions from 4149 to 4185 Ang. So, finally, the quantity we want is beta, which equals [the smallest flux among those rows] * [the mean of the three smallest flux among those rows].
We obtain 2534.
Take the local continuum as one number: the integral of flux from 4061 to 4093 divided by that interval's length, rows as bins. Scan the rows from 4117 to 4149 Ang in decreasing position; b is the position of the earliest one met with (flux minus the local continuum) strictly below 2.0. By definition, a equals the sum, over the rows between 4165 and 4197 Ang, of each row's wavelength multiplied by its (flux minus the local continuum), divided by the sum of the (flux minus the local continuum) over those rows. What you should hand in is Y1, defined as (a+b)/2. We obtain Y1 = 4164.2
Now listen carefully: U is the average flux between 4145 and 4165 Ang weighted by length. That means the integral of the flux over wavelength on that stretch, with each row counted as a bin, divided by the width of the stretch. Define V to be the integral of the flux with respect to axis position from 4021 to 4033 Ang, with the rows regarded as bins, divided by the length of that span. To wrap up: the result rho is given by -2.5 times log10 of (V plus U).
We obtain -5.11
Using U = 57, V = 53.9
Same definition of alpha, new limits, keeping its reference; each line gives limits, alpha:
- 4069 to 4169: -0.144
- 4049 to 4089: -0.062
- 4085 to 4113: -0.096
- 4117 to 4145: -0.142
